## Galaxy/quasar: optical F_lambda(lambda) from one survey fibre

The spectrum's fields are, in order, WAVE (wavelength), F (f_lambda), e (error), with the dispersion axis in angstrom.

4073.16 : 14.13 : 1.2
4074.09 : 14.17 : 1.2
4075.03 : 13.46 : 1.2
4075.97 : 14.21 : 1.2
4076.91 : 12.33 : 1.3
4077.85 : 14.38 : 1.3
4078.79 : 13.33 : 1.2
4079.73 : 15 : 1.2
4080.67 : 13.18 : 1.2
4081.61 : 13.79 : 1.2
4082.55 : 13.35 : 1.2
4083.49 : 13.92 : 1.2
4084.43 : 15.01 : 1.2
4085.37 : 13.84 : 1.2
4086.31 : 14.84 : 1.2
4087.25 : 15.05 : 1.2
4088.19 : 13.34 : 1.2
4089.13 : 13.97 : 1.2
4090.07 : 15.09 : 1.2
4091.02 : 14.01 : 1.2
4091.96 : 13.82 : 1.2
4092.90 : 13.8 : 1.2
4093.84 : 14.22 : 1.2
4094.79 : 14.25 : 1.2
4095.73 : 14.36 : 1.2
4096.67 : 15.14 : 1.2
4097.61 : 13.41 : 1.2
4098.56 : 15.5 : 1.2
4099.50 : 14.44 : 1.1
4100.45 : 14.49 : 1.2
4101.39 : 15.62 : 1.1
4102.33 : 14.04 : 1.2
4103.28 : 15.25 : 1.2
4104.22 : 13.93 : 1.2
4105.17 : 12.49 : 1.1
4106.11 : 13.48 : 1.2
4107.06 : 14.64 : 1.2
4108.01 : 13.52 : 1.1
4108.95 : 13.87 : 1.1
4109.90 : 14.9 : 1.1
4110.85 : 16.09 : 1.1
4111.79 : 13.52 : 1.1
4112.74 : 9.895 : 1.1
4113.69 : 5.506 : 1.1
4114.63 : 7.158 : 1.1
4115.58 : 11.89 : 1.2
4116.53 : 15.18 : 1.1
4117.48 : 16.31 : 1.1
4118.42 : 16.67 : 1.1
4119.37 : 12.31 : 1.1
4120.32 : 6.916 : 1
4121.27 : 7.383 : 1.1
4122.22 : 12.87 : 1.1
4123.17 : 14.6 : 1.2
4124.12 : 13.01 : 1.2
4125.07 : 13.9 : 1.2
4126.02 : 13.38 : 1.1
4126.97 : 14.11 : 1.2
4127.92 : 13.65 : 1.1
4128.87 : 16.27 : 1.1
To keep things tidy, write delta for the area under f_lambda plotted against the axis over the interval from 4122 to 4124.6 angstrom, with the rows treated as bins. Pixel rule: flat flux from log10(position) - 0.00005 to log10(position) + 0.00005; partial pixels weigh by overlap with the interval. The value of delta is 35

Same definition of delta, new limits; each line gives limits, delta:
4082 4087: 71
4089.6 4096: 91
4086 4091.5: 79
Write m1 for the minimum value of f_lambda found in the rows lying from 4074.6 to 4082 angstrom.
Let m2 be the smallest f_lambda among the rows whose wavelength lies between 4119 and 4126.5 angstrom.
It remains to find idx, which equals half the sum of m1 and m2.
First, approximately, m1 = 12.33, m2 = 6.916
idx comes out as 9.6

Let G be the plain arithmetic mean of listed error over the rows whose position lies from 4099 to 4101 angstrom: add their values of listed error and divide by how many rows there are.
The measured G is 1.15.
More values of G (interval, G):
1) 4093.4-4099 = 1.20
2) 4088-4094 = 1.20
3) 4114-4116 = 1.15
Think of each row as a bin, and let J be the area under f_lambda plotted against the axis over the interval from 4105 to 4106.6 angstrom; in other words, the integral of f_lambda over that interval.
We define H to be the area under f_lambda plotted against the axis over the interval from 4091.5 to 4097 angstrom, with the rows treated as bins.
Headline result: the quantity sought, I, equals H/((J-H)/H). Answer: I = -107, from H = 78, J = 21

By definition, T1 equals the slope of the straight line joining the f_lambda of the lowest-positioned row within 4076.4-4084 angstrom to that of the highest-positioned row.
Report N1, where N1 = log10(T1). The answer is -0.6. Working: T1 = 0.24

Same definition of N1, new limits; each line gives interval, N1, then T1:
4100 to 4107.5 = -1.6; 0.02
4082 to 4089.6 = -1.0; 0.09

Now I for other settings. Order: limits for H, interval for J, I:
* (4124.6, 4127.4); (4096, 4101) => 43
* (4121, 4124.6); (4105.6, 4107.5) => -112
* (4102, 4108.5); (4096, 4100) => -256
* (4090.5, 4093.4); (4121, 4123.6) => -173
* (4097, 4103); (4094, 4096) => -130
